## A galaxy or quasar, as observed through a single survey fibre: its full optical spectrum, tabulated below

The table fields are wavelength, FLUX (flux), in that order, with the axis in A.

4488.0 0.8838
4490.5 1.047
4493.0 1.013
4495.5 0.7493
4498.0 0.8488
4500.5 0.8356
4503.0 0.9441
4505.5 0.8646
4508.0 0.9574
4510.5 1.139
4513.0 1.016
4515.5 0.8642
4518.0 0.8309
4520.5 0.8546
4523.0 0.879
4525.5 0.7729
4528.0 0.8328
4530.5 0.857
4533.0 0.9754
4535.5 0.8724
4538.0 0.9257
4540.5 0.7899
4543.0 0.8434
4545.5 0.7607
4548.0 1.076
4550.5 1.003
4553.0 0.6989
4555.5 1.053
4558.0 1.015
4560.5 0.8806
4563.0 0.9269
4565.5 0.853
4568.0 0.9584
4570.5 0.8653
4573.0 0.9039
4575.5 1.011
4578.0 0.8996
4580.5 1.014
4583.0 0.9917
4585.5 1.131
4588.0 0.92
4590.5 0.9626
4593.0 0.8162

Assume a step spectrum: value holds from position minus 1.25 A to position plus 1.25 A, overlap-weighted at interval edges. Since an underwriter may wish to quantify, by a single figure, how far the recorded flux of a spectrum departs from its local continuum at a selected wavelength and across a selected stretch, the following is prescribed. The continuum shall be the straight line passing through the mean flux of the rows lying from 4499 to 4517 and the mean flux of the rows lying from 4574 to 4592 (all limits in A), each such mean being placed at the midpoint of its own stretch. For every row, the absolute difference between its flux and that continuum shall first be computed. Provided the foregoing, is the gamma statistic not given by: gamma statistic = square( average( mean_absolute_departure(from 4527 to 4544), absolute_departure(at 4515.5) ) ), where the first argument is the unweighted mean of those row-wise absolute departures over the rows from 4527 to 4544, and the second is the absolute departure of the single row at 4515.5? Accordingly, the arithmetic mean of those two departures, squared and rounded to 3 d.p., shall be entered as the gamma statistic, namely 0.008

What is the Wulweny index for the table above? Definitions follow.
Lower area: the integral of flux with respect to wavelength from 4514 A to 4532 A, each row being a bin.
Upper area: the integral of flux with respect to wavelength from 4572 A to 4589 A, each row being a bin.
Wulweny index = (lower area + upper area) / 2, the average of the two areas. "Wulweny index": 16.0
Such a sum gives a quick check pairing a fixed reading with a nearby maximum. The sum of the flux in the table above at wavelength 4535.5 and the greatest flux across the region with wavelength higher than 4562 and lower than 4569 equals 1.83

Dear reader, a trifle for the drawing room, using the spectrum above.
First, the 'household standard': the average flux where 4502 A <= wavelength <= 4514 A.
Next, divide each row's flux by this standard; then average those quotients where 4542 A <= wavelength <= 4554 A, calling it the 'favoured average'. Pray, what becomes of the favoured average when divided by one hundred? 0.0089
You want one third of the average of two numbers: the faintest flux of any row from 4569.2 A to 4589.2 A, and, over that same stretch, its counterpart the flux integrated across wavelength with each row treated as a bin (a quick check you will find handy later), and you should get 3.37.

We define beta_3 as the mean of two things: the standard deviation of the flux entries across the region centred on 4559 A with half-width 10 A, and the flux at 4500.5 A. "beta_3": 0.47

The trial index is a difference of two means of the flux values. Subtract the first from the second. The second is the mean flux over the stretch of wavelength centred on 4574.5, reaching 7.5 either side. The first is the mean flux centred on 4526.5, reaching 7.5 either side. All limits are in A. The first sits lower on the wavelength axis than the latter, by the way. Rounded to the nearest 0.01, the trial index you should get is 0.08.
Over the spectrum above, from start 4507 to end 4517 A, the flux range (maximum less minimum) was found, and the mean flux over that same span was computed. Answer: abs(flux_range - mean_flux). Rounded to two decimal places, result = 0.72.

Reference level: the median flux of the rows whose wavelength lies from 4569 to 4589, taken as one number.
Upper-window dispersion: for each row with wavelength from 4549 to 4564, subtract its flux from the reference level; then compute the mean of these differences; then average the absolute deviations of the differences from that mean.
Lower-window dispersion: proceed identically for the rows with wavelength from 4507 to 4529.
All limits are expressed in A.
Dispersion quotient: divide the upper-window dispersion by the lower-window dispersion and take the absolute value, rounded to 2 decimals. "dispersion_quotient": 1.07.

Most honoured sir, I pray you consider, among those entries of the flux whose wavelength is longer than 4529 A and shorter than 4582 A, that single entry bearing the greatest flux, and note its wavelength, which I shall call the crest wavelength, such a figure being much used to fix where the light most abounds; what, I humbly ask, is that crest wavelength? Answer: 4548.0 A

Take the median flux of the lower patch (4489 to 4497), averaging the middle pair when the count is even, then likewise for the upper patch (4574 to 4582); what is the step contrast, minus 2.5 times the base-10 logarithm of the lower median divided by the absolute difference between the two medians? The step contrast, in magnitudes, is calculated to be -6.8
